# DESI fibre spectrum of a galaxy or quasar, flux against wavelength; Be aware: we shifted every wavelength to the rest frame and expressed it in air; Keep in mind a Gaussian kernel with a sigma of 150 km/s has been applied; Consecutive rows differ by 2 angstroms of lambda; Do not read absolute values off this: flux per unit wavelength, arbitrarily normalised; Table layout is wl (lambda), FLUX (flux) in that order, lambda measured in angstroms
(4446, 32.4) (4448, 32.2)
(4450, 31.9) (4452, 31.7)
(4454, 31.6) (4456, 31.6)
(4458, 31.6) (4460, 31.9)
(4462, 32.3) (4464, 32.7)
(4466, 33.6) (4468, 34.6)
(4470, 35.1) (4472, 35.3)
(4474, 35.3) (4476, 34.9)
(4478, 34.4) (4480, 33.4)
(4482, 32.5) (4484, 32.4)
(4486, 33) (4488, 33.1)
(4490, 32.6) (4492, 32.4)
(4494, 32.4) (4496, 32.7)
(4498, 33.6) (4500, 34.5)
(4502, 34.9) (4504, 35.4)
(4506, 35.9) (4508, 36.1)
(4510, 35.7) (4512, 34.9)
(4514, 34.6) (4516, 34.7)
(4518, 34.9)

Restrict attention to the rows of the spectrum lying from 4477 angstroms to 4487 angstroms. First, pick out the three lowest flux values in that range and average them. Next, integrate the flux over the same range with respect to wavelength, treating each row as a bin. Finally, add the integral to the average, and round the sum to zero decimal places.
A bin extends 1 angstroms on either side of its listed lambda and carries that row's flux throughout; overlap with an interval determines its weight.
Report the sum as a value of 364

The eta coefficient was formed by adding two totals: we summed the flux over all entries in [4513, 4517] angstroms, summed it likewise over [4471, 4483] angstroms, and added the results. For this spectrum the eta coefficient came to 275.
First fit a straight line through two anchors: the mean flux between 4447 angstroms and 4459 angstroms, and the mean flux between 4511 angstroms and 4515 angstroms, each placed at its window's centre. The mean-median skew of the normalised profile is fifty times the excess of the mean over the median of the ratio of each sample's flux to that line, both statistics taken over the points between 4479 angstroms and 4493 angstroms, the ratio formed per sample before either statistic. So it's 0.1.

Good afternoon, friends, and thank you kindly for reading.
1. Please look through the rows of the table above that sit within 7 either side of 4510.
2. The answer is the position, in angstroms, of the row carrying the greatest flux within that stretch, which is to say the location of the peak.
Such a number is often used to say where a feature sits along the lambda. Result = 4508 angstroms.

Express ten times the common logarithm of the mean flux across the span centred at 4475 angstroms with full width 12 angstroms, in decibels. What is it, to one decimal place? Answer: 15.4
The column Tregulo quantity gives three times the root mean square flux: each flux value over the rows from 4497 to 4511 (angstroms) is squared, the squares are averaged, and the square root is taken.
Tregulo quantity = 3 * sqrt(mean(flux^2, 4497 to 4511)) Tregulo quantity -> 106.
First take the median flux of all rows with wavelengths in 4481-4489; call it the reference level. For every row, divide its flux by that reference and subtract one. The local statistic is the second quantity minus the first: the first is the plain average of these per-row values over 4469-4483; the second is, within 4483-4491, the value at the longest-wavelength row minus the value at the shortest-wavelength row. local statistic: -0.045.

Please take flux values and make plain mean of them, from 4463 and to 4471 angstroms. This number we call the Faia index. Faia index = 34.0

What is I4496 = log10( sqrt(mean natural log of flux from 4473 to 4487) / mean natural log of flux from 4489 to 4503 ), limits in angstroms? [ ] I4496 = -0.272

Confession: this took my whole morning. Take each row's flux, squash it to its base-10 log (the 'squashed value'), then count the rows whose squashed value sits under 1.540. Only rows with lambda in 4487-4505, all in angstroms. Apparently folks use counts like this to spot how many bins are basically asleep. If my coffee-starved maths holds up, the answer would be 7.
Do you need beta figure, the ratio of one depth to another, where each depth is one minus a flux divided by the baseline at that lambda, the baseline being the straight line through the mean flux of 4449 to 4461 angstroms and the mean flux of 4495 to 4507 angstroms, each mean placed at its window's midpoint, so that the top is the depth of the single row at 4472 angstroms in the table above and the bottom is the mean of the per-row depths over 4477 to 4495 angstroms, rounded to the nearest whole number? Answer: -4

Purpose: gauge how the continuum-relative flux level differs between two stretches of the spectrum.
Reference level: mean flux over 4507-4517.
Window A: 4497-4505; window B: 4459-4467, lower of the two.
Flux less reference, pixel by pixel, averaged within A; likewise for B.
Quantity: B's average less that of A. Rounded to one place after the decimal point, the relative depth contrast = -2.0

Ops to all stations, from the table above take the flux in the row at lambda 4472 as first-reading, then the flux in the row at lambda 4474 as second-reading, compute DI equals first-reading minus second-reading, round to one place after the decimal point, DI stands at 0.0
